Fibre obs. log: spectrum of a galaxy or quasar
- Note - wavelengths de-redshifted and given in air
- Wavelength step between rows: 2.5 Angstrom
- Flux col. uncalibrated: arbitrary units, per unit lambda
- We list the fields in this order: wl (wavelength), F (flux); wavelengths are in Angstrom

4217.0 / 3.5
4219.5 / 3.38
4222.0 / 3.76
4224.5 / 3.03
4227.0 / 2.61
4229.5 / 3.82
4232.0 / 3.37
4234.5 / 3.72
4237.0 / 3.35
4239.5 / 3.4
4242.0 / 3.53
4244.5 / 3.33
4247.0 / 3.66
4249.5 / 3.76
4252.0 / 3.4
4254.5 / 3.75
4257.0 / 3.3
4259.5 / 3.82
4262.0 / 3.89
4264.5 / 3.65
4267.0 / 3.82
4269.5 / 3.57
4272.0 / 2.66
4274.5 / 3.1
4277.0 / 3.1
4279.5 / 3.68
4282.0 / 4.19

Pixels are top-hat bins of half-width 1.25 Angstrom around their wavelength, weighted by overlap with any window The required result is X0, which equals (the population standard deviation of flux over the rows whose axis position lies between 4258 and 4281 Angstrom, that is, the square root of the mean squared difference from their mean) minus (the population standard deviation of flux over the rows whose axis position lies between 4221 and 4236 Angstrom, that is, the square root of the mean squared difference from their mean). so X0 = -0.04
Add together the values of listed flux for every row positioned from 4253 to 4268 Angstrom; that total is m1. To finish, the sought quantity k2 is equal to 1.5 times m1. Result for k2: 33.3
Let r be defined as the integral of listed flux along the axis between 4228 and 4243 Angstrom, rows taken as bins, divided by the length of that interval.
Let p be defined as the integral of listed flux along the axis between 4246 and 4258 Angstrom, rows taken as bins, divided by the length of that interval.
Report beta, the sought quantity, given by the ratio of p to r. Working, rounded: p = 3.58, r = 3.52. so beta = 1.02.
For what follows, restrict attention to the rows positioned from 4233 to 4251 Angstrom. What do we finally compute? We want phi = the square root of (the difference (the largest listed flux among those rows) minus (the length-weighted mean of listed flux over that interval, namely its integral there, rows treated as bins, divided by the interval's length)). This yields 0.48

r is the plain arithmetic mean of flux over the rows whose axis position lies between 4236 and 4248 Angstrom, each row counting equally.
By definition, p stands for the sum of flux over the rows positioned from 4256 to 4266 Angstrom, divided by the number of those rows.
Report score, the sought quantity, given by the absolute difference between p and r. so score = 0.21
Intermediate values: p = 3.7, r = 3.45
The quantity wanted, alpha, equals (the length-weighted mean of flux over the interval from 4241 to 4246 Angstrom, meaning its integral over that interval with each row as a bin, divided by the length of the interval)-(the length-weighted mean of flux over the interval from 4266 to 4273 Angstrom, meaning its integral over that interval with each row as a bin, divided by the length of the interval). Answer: 0.1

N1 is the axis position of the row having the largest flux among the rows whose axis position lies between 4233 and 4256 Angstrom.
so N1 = 4249.5 Angstrom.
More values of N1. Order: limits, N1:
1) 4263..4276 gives 4267.0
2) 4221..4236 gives 4229.5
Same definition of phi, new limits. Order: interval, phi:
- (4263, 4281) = 0.66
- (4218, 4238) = 0.66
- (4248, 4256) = 0.36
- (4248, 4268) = 0.47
